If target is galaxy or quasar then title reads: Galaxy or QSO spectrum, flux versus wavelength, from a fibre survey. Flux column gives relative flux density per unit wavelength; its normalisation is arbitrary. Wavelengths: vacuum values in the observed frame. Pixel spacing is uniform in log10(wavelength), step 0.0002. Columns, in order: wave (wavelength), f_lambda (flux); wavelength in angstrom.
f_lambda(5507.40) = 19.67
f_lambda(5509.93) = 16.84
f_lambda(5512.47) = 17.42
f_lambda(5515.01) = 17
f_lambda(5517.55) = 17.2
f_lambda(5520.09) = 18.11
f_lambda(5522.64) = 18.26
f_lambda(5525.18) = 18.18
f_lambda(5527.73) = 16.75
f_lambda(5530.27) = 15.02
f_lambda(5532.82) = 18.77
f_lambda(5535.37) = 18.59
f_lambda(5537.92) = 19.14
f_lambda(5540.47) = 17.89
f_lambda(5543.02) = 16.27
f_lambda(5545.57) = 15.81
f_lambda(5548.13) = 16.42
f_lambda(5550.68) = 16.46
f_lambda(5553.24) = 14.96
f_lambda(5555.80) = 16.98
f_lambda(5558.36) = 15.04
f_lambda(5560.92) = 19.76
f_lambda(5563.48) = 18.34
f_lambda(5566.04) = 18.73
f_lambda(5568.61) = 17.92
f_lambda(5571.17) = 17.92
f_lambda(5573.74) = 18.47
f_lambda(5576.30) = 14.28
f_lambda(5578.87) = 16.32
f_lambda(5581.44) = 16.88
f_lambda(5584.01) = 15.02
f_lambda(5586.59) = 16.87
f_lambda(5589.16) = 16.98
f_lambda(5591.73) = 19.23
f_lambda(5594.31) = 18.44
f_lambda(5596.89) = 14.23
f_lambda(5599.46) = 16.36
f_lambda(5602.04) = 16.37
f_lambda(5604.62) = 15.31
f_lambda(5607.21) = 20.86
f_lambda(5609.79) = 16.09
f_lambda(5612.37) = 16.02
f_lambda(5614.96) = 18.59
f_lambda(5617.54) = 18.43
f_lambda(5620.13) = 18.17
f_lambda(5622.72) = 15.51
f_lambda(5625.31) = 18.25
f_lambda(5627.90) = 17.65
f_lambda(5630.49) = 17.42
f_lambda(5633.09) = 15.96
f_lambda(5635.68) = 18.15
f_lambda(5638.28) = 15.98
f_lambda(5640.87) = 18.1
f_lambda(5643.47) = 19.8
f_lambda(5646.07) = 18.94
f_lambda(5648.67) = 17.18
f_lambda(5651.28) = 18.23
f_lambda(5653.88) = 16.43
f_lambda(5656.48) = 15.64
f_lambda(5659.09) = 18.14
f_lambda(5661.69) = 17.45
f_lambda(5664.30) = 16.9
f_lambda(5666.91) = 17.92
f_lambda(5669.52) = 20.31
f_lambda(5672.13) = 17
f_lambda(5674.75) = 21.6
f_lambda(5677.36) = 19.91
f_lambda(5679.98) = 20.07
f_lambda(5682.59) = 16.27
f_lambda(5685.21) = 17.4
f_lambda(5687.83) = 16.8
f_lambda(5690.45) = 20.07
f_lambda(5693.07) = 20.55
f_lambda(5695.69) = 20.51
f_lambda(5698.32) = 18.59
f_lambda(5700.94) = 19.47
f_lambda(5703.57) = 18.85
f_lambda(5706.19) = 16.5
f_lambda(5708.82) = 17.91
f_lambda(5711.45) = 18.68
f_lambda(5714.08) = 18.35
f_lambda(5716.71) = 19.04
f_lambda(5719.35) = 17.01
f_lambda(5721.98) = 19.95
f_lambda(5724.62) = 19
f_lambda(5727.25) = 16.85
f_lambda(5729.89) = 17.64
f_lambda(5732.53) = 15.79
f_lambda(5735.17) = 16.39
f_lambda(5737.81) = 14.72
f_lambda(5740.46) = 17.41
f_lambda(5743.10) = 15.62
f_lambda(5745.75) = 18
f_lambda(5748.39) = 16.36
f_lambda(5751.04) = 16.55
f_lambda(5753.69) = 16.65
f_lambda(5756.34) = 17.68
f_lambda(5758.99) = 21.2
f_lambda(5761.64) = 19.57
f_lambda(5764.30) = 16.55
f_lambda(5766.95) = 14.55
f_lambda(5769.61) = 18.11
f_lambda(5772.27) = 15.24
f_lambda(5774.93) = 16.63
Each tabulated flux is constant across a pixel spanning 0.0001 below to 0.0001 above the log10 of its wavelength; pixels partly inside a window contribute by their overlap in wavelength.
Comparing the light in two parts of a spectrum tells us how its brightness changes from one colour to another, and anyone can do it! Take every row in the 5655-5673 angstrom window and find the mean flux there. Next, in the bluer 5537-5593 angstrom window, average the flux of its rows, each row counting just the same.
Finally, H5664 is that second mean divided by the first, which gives 0.97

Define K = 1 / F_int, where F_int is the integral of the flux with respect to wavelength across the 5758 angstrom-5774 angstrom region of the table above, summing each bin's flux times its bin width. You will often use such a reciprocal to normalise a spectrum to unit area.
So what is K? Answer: 0.0036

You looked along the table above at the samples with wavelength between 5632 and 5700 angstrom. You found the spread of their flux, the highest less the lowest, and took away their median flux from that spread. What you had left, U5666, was -12.2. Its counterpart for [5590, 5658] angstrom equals -10.9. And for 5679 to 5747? -12.1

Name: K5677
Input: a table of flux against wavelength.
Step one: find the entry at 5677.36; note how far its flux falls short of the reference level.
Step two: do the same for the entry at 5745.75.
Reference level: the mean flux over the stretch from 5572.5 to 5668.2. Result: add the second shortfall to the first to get -3.5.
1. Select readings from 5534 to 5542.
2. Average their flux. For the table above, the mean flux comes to 18.5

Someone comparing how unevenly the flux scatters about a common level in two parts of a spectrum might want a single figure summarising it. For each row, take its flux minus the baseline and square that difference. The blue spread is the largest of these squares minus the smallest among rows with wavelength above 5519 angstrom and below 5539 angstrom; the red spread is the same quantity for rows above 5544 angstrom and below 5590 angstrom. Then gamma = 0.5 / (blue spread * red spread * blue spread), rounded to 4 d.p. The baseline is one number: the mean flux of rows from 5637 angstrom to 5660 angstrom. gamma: 0.0011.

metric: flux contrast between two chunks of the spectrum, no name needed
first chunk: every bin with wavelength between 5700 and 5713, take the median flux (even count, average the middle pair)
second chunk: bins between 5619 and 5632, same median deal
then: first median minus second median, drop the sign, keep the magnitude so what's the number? 1.03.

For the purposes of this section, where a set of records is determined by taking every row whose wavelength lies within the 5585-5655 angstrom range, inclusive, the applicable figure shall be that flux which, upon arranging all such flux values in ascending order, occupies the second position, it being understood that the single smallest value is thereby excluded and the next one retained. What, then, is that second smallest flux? 15.31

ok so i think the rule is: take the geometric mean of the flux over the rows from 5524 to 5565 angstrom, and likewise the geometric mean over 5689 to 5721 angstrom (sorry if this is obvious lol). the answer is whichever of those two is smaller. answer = 17.1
